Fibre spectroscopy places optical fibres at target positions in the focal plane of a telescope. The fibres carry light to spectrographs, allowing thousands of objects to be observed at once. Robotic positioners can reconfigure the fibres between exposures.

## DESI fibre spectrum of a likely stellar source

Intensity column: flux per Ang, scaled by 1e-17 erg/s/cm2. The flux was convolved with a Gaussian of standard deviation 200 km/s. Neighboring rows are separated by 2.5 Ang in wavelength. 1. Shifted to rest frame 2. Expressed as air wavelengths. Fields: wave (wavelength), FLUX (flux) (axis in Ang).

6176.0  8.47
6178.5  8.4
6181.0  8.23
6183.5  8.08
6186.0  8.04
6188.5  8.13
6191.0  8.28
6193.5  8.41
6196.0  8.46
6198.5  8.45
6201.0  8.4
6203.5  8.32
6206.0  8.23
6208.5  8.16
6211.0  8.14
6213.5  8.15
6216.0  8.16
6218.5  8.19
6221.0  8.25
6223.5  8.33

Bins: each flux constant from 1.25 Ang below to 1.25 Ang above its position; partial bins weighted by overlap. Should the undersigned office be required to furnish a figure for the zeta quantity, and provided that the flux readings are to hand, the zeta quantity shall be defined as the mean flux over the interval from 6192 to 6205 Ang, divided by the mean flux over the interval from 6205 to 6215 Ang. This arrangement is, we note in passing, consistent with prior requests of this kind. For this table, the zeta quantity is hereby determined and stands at 1.03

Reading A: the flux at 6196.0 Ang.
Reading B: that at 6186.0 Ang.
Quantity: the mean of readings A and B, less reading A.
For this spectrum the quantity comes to -0.21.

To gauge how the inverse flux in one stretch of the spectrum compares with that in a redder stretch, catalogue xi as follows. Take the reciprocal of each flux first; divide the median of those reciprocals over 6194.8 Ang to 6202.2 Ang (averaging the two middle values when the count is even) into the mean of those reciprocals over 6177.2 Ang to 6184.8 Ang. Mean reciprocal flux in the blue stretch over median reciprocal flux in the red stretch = 1.026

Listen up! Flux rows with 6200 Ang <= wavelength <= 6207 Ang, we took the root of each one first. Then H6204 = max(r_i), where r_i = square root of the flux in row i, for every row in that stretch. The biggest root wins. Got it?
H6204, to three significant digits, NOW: 2.90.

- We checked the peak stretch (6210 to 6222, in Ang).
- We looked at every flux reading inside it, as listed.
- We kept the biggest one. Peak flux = 8.25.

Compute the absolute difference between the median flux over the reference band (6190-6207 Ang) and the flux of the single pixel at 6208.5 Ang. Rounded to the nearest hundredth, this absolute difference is 0.24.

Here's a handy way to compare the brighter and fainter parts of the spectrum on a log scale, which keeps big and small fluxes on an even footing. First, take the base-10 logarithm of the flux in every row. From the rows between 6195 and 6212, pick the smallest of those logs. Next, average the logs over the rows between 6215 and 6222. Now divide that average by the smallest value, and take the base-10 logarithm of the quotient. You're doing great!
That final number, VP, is 0.0015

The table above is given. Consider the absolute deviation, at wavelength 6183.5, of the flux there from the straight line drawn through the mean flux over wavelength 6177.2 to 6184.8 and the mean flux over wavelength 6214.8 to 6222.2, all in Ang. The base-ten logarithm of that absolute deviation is -0.81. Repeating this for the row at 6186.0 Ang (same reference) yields -0.72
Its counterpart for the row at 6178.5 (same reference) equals -0.79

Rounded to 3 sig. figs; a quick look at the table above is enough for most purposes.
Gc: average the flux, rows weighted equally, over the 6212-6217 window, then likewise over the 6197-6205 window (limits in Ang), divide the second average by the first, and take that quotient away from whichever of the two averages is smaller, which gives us 7.13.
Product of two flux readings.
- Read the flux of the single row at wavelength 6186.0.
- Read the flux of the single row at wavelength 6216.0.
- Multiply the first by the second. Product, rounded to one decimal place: 65.6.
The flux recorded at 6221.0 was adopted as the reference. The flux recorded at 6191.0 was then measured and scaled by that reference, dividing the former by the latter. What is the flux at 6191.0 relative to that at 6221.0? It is 1.00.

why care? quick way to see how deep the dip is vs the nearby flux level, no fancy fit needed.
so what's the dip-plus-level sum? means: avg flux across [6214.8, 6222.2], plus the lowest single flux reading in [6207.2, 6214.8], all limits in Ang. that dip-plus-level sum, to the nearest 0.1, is 16.3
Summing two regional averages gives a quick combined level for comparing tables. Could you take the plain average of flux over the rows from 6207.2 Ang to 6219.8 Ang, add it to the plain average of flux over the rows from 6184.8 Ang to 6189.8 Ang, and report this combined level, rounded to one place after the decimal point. 16.2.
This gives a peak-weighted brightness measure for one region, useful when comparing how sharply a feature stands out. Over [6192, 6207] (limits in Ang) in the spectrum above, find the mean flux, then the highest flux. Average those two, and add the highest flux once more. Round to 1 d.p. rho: 16.9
